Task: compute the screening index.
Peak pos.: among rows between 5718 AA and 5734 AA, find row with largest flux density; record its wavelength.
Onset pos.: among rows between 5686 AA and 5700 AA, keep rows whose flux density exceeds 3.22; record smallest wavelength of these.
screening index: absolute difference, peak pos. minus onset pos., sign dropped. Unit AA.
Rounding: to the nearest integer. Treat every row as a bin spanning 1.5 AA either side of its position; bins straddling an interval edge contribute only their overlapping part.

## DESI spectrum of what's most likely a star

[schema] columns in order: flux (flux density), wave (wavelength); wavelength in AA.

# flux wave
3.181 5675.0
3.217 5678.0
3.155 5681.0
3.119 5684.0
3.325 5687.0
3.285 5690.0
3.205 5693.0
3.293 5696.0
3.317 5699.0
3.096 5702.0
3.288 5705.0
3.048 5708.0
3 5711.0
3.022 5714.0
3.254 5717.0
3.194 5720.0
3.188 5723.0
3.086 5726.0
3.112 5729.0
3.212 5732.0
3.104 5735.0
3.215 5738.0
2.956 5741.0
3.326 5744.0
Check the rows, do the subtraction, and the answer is 45 AA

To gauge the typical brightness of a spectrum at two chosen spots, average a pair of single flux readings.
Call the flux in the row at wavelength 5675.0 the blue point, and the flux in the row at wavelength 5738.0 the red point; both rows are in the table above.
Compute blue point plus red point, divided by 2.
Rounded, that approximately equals 3.20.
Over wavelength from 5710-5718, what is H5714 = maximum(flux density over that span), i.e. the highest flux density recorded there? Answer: 3.254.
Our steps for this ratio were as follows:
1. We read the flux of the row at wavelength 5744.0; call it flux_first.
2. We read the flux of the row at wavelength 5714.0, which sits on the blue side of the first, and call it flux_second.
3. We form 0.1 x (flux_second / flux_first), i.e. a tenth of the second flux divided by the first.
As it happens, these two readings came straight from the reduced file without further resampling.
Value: 0.091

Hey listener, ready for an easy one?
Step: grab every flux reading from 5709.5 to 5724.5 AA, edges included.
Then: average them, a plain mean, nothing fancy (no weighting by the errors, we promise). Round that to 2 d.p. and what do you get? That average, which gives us 3.13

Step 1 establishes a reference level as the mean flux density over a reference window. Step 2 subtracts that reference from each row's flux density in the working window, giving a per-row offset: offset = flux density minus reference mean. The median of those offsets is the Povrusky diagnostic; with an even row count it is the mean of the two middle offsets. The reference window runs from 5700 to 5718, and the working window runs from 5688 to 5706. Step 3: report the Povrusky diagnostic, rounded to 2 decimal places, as 0.17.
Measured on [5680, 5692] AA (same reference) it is 0.10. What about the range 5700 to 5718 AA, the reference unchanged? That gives -0.05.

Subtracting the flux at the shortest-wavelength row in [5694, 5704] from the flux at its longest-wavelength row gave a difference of -0.20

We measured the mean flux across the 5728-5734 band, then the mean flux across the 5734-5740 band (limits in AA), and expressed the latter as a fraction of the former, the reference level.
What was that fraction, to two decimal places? 1.00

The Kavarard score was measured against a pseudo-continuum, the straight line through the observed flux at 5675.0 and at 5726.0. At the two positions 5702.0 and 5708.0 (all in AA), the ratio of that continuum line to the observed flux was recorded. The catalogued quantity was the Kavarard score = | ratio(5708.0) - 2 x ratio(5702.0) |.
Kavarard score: 1.00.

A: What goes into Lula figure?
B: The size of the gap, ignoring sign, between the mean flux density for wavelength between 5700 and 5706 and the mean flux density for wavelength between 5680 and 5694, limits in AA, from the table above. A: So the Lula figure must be 0.026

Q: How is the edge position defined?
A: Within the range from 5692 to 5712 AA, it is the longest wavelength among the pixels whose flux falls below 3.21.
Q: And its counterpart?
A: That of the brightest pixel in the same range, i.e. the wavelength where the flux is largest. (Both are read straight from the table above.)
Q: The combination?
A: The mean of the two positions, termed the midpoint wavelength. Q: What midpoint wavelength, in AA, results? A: 5705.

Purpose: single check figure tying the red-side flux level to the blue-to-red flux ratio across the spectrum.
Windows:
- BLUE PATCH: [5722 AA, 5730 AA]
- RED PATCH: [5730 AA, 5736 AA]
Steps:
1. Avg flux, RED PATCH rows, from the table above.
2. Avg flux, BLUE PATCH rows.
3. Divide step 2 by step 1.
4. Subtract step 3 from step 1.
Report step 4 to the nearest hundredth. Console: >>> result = 2.17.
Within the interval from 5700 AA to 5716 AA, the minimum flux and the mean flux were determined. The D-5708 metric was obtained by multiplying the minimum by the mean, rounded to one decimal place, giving 9.3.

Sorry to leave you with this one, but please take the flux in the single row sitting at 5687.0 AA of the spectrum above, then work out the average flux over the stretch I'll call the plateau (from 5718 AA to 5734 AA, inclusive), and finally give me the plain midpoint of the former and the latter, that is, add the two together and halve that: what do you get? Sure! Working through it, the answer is 3.24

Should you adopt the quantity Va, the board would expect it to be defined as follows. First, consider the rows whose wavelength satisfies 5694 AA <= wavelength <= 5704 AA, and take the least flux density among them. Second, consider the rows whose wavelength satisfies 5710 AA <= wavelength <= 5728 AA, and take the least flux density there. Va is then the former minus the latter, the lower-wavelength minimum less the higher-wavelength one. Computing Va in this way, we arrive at 0.10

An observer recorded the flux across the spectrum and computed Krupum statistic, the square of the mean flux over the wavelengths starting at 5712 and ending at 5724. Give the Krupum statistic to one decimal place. 10.0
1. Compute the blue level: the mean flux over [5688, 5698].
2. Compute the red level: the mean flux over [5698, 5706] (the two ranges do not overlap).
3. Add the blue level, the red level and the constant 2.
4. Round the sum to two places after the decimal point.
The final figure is 8.49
